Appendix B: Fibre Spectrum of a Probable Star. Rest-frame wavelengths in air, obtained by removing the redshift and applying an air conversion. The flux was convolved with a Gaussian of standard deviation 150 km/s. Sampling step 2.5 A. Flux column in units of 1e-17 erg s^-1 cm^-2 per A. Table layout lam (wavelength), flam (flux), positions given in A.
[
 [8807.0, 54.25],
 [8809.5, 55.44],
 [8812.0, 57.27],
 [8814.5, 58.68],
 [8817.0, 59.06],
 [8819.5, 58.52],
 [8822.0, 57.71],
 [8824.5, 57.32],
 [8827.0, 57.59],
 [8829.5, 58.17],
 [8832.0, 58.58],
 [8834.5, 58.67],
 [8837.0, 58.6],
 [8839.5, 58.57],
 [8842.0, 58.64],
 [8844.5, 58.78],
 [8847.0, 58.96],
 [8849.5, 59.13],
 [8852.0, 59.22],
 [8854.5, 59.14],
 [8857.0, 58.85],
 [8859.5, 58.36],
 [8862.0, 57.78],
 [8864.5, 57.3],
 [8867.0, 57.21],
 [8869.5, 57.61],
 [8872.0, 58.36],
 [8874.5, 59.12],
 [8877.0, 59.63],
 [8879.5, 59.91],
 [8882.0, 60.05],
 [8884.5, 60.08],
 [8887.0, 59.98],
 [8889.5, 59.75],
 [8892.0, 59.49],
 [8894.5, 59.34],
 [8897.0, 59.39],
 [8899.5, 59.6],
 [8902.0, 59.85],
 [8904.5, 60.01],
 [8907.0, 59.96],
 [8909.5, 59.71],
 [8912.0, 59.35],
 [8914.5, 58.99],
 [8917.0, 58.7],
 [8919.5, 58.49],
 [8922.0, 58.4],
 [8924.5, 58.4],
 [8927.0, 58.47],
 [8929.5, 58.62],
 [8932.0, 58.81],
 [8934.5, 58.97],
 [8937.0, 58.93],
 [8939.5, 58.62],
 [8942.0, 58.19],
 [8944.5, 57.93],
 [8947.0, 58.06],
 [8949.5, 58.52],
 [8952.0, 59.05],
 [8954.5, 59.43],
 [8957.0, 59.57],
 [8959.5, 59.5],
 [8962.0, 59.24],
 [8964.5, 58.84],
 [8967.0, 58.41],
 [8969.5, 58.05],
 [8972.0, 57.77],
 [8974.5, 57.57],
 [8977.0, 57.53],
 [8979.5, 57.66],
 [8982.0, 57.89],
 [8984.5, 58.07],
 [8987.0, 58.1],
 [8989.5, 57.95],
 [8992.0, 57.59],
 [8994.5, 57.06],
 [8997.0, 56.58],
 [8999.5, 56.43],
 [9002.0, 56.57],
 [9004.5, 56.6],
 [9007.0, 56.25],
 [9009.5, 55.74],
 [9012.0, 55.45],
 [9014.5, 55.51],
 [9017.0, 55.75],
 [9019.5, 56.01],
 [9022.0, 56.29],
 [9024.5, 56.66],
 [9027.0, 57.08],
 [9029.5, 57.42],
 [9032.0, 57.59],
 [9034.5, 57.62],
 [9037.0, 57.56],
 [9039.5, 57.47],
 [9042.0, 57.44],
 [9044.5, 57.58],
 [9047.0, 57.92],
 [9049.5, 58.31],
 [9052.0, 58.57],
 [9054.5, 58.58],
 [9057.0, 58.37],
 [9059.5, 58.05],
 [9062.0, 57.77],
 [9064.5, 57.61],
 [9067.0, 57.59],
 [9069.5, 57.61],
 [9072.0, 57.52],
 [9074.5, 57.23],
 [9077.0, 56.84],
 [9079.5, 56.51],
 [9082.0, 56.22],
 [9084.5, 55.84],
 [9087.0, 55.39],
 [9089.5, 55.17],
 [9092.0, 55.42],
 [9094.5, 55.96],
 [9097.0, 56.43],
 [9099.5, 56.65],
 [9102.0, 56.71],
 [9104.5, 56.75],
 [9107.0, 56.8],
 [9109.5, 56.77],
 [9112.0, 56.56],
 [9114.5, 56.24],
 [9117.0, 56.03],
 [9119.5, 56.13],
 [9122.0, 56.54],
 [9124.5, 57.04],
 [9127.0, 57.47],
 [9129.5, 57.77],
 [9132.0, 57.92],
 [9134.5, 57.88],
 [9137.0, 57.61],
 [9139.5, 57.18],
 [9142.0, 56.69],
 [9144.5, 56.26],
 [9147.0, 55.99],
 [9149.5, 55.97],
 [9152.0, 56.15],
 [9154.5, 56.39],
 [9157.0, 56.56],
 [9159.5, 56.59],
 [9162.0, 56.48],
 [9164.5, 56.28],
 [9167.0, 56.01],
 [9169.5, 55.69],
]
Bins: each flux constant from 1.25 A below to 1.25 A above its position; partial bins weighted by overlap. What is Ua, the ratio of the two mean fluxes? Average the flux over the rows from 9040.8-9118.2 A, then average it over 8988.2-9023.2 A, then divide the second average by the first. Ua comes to 0.99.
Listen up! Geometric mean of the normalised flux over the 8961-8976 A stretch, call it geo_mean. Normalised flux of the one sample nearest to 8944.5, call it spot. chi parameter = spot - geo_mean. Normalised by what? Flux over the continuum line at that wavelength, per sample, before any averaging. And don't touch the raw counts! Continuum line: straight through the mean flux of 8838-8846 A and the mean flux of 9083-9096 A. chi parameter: -0.012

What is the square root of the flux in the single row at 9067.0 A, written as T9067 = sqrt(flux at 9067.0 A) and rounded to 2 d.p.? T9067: 7.59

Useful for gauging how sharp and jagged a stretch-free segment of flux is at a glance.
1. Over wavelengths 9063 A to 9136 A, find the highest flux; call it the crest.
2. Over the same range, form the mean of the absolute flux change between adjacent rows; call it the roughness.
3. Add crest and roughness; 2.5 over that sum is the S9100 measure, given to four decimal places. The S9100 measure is 0.0430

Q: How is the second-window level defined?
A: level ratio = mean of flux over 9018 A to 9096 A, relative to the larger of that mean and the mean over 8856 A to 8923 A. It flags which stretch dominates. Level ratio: 0.97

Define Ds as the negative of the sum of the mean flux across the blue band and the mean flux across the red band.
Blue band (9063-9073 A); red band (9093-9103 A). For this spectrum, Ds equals -114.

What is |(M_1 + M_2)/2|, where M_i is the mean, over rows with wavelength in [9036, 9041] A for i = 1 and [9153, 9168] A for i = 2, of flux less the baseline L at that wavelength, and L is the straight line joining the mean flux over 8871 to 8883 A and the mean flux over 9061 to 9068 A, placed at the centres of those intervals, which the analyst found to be 0.38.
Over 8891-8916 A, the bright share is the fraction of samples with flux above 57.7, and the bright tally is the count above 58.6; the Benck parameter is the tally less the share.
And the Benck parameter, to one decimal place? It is 9.0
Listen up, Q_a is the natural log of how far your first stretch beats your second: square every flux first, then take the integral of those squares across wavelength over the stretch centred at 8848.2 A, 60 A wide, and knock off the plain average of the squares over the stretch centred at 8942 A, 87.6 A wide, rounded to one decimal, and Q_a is 12.2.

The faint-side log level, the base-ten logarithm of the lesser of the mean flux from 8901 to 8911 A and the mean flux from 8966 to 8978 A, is 1.76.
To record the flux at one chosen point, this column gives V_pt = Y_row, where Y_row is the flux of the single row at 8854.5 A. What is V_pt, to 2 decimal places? 59.14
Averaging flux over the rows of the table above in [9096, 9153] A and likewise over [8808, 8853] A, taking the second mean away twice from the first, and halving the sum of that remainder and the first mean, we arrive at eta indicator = -1.5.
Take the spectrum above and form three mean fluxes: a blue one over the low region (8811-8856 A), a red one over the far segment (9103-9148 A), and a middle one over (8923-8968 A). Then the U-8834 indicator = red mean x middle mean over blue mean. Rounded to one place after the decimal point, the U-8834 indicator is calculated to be 57.1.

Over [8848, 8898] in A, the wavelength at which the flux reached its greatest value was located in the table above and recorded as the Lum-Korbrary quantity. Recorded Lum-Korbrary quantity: 8884.5 A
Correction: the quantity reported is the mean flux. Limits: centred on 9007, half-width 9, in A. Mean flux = 56.1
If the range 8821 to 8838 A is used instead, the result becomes 58.1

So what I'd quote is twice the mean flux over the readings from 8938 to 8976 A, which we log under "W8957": 117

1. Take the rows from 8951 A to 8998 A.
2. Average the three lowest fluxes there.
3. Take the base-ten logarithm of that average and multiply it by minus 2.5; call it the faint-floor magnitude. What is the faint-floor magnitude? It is -4.39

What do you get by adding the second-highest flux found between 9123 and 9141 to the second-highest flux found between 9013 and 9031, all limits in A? 115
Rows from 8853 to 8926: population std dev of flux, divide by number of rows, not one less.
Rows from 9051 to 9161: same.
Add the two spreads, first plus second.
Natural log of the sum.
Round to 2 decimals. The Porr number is 0.52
